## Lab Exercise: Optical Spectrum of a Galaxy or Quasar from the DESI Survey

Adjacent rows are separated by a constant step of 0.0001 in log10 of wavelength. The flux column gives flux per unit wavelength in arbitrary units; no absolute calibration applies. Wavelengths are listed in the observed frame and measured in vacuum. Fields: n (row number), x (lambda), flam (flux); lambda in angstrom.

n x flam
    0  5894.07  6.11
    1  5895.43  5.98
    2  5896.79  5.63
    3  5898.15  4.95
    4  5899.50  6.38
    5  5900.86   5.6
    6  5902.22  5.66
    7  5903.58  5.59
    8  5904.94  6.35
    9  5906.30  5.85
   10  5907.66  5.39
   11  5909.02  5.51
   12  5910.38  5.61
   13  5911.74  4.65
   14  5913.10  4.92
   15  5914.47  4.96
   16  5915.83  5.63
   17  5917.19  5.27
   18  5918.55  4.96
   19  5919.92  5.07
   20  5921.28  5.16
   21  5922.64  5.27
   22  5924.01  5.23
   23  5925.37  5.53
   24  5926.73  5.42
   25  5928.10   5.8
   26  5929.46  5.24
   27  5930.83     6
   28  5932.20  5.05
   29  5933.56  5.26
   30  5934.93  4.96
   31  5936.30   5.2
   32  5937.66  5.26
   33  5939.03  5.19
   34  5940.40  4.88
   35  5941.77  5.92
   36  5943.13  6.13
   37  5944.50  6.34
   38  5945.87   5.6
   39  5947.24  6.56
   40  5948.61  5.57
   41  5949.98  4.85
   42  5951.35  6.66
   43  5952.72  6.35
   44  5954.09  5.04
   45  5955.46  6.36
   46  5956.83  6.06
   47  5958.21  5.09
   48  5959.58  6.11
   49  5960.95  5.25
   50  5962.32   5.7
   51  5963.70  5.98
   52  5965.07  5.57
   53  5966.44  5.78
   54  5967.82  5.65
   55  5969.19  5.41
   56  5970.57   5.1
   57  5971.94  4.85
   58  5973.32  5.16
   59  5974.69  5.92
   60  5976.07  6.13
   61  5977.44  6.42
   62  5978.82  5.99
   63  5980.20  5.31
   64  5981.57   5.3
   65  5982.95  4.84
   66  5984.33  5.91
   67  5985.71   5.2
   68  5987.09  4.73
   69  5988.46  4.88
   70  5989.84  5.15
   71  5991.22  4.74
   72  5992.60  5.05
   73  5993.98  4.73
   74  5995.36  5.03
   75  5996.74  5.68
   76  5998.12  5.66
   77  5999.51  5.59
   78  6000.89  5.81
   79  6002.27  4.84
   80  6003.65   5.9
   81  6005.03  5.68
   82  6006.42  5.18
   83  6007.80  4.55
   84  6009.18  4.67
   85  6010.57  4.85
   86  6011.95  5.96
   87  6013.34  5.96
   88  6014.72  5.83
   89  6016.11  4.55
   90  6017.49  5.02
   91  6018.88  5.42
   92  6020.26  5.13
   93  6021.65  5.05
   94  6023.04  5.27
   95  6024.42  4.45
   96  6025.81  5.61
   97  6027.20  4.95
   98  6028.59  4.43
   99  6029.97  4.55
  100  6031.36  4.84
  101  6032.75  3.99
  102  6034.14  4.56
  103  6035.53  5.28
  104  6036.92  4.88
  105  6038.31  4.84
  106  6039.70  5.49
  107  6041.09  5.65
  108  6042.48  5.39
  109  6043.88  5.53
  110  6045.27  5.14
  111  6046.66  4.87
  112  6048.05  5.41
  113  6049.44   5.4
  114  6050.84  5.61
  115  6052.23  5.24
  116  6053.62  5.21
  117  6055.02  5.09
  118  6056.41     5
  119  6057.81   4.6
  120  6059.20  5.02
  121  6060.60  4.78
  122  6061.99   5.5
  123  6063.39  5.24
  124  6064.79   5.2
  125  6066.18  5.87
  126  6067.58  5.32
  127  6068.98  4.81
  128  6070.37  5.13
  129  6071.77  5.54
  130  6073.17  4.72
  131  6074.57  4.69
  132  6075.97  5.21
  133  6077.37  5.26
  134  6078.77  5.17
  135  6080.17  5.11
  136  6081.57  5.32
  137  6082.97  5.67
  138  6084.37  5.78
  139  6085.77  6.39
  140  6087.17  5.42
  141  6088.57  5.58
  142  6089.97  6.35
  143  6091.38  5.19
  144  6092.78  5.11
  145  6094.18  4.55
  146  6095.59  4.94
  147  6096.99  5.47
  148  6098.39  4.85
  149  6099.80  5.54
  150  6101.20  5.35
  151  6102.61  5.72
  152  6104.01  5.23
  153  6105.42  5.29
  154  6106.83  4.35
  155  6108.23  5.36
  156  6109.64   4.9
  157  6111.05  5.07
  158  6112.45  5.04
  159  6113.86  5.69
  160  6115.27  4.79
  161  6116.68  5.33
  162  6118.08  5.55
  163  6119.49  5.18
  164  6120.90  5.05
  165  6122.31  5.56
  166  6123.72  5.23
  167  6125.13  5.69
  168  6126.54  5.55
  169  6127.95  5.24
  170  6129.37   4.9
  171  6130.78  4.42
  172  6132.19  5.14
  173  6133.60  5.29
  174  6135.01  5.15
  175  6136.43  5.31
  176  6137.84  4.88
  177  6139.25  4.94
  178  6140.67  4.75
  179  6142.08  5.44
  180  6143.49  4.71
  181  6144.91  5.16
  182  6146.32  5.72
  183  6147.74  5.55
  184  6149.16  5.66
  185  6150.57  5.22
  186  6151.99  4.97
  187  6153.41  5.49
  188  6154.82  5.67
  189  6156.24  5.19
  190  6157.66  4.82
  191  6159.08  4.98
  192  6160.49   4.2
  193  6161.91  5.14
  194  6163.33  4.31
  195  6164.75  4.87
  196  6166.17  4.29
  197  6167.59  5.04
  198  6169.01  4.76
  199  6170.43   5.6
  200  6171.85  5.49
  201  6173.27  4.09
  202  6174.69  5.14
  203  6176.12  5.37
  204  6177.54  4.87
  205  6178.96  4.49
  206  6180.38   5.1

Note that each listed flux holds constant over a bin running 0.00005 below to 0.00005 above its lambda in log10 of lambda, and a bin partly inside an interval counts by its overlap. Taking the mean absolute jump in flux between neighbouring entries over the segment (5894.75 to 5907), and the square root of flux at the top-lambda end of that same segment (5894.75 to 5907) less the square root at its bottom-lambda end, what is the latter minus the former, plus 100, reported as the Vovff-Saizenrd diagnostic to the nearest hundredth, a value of 99.39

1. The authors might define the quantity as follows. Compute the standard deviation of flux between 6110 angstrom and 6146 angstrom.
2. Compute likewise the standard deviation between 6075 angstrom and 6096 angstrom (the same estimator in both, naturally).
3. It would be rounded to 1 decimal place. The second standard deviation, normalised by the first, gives 1.5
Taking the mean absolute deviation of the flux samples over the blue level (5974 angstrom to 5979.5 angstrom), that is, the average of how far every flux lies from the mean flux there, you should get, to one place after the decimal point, 0.2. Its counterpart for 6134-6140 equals 0.2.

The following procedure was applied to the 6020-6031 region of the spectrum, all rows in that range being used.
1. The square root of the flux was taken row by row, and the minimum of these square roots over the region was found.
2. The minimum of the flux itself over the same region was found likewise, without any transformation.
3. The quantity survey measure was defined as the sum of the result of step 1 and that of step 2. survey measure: 6.5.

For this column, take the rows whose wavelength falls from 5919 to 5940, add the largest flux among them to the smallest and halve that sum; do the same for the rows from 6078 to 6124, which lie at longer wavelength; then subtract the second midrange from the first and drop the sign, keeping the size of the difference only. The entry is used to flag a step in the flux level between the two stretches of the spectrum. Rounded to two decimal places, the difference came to 0.11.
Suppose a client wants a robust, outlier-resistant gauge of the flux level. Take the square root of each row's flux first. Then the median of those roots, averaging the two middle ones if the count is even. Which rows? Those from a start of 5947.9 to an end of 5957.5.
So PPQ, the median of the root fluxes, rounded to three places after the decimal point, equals 2.462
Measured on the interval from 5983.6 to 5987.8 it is 2.280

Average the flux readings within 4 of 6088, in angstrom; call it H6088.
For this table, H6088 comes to 5.8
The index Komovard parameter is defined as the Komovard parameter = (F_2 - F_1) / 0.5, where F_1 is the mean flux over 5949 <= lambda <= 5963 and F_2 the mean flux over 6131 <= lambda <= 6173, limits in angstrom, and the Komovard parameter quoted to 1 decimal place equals -1.3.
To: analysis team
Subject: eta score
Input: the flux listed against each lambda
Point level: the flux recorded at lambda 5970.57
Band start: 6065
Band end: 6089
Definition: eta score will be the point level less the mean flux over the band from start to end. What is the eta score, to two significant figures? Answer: -0.25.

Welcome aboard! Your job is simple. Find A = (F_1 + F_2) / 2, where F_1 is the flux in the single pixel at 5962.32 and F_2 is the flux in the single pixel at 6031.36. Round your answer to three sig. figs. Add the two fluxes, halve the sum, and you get 5.27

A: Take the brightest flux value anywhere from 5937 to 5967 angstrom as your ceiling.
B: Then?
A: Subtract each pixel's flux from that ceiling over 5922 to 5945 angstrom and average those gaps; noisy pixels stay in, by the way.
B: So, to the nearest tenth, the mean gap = 1.2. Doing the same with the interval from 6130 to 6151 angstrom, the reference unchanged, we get 1.5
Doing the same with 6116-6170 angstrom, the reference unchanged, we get 1.5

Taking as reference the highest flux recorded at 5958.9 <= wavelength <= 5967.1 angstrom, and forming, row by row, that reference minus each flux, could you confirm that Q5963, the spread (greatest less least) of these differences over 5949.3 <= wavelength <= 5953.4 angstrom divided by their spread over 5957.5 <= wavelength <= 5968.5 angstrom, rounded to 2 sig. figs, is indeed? 1.8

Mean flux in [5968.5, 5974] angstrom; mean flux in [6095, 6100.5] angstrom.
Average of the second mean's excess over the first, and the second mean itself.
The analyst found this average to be 2.64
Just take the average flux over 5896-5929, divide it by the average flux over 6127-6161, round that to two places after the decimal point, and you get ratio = 1.06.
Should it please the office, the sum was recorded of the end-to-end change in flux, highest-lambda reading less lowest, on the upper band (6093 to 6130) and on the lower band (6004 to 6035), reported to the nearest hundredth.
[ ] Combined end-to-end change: -0.77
